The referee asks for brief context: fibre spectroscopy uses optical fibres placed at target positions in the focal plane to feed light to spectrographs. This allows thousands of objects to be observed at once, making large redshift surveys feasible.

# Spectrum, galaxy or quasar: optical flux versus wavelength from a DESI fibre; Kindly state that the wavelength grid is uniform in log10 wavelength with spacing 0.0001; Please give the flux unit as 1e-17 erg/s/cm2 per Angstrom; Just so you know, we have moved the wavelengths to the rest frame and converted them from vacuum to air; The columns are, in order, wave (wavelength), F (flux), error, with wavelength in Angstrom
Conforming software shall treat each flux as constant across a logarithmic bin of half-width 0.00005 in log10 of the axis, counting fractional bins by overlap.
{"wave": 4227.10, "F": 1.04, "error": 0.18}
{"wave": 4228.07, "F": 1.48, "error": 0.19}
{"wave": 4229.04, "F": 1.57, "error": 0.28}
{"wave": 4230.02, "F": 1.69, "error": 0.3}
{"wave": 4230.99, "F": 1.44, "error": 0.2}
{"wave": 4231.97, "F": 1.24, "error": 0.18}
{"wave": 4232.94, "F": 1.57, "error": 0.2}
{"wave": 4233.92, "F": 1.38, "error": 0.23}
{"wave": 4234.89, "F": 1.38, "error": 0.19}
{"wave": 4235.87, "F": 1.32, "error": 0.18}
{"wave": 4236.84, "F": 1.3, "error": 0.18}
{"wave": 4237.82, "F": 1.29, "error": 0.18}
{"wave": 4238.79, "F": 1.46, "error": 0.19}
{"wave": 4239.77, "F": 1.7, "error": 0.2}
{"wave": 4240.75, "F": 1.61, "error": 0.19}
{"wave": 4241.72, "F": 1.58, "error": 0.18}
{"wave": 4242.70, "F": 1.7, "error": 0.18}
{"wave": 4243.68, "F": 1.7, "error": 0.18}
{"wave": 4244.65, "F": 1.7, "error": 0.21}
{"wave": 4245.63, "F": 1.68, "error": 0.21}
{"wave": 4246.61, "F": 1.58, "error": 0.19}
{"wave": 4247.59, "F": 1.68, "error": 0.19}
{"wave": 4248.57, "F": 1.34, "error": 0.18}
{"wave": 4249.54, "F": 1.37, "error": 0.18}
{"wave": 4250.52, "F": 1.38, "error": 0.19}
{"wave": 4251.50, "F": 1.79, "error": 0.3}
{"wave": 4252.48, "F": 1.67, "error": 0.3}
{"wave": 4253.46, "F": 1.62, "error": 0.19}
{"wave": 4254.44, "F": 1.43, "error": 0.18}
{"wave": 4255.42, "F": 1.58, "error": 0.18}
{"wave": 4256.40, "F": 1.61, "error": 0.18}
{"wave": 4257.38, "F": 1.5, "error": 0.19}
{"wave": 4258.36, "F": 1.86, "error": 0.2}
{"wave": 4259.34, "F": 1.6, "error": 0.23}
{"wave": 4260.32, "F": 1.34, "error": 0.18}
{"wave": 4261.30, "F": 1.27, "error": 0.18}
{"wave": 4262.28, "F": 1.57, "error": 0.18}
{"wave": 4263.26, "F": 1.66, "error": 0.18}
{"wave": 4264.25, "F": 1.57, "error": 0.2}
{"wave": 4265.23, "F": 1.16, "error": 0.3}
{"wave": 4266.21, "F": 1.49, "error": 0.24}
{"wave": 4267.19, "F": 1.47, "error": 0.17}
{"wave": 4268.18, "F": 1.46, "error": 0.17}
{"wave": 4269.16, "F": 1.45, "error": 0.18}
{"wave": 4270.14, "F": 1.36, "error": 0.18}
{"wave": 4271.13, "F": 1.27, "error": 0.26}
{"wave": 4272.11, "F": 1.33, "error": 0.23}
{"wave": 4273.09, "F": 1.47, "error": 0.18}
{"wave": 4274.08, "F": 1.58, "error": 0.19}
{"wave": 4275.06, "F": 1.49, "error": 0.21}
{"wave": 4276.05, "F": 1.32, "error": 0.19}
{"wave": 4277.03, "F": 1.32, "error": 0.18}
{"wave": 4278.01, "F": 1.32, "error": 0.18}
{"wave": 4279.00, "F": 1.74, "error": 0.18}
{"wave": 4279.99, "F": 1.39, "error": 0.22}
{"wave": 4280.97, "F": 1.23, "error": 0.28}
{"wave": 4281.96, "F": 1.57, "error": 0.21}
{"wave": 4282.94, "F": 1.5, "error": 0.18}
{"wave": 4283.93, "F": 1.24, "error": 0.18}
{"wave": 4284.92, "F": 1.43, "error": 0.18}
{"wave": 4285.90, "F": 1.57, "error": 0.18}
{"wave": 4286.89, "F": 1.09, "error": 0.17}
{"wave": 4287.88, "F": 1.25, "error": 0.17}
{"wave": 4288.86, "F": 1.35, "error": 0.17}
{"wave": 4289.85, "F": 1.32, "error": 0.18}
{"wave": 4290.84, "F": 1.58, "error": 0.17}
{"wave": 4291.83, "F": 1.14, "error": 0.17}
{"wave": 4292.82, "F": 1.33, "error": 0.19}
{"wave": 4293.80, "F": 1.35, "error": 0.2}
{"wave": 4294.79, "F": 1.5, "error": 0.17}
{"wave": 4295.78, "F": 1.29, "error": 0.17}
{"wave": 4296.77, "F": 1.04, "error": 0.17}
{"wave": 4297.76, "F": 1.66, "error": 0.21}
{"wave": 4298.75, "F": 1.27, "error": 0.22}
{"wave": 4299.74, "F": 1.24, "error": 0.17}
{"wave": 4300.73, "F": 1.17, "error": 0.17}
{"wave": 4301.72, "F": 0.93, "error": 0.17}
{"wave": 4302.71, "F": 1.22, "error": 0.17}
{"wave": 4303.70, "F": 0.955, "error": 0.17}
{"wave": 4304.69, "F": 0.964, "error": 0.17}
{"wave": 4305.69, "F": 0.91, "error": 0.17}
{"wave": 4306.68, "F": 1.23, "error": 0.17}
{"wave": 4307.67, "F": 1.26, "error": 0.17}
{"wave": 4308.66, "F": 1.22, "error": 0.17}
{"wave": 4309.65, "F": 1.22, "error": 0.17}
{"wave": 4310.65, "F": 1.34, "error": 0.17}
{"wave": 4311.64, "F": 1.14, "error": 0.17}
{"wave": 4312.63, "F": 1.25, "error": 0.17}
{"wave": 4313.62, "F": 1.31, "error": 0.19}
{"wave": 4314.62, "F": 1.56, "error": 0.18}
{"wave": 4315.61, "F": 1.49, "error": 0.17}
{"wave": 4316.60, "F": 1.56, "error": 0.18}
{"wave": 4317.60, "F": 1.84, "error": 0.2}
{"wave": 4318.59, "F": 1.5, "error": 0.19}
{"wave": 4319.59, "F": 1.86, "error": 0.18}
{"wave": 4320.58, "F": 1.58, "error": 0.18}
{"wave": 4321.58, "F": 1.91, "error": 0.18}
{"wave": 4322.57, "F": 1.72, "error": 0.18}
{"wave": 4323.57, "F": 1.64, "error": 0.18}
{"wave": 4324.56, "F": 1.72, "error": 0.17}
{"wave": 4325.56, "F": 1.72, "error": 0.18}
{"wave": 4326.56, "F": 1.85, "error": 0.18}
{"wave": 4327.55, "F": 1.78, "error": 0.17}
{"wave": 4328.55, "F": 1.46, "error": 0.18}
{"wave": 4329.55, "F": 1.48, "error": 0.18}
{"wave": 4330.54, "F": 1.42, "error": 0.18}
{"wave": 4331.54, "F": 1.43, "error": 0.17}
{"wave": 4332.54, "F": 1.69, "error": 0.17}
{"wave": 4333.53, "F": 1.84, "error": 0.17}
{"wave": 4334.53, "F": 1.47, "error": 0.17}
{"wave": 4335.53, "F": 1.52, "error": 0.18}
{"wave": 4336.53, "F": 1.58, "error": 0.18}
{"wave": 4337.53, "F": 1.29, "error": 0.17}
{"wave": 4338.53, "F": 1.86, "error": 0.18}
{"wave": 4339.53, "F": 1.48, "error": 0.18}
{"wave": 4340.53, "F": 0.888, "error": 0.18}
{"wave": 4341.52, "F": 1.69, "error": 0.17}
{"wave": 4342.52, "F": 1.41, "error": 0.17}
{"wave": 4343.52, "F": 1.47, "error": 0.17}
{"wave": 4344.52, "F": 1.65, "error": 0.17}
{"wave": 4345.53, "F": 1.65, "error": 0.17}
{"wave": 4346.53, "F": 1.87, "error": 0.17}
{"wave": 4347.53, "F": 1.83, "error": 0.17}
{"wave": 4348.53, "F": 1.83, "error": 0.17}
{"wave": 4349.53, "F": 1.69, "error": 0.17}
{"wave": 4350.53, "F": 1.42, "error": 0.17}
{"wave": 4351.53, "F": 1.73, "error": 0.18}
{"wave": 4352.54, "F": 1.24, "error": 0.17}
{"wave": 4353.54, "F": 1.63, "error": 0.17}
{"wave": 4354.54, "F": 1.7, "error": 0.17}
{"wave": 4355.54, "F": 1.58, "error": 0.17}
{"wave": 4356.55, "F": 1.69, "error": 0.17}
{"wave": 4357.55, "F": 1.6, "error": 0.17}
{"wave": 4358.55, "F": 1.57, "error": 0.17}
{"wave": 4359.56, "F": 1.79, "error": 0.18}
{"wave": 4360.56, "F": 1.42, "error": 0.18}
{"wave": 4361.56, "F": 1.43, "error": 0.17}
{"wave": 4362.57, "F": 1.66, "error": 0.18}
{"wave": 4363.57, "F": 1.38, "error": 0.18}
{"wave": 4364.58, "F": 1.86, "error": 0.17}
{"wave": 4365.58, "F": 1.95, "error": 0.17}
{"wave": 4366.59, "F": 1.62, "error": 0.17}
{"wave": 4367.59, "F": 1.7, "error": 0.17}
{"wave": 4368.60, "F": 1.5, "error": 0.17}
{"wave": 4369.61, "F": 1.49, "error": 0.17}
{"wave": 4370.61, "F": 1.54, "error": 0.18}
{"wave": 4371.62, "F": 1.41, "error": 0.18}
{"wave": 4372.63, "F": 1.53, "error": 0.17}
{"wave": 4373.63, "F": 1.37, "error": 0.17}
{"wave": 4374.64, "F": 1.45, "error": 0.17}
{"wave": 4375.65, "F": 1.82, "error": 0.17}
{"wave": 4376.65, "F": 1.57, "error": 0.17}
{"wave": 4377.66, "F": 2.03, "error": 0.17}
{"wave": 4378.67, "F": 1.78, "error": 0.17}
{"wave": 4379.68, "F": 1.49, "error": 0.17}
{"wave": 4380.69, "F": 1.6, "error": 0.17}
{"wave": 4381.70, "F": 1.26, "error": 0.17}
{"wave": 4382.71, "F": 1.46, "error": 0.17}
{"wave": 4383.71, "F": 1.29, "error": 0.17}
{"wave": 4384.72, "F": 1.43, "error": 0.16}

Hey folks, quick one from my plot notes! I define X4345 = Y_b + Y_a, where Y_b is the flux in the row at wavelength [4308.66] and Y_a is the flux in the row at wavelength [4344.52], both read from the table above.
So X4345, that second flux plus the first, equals 2.87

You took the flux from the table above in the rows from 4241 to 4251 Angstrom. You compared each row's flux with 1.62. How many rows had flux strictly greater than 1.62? 5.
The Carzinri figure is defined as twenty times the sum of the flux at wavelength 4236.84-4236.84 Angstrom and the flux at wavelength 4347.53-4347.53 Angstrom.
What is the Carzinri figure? 63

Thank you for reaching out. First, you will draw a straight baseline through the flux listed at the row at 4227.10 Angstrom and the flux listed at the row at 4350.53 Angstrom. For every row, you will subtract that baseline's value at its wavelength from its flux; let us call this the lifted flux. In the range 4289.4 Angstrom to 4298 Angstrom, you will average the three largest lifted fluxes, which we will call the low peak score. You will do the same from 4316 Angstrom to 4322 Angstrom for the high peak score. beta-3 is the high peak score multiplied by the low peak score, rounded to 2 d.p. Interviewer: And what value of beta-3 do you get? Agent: 0.18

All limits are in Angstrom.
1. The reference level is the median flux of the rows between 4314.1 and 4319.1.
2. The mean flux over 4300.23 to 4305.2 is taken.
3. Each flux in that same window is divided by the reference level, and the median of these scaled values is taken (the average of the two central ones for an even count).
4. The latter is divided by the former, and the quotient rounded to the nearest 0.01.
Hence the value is 0.59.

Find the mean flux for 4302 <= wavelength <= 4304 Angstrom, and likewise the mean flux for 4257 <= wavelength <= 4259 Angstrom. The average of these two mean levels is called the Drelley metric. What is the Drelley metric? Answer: 1.38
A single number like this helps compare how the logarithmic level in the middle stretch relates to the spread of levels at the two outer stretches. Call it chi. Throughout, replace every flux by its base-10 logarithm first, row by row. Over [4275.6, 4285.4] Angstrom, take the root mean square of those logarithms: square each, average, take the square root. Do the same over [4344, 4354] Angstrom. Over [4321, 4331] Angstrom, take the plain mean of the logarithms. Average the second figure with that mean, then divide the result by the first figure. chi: 1.45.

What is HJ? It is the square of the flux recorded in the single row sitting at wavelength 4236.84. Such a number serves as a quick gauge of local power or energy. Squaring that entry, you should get 1.7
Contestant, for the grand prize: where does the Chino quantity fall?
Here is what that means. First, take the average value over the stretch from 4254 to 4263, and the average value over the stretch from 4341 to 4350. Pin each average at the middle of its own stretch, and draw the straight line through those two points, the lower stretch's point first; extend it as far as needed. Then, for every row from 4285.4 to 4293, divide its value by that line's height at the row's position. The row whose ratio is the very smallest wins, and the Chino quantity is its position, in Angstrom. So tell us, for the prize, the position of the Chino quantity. 4286.89 Angstrom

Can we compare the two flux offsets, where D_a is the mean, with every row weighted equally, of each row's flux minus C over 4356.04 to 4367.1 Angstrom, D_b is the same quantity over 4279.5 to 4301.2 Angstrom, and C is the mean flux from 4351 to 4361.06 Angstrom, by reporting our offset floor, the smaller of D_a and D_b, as -0.25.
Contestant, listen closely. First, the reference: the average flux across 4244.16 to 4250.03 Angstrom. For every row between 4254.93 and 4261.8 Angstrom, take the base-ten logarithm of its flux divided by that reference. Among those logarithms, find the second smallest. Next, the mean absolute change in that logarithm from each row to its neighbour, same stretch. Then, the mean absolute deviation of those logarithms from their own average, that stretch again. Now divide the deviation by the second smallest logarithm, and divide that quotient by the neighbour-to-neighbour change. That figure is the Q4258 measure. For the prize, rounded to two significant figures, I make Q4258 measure -13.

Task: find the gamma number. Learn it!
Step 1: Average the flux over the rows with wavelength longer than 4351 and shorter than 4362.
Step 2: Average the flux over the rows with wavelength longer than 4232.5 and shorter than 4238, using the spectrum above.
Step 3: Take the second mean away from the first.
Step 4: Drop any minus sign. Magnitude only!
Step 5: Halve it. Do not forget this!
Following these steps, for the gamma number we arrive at 0.103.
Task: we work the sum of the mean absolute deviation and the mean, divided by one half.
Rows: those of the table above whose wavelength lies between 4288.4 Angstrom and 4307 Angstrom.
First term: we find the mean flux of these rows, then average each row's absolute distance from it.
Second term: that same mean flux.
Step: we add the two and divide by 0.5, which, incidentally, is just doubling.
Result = 2.79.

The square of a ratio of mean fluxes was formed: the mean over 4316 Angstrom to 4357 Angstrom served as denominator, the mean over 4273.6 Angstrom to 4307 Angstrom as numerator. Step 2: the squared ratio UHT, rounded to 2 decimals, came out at 0.66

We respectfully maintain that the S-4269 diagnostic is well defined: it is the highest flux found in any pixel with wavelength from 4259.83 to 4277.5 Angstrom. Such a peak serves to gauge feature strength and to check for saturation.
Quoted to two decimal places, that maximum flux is 1.66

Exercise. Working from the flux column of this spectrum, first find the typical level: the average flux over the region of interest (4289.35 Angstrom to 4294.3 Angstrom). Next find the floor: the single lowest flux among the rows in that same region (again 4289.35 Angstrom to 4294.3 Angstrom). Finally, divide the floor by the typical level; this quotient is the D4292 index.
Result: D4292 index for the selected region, 0.85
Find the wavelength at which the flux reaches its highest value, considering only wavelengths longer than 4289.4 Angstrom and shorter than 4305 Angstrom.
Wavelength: 4297.76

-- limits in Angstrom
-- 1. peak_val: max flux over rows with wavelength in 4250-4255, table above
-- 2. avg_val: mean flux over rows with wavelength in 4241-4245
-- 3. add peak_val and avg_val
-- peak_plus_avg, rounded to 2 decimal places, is 3.46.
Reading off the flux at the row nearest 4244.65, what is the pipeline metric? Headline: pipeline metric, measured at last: 1.7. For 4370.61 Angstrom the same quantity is 1.54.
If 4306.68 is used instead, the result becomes 1.23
